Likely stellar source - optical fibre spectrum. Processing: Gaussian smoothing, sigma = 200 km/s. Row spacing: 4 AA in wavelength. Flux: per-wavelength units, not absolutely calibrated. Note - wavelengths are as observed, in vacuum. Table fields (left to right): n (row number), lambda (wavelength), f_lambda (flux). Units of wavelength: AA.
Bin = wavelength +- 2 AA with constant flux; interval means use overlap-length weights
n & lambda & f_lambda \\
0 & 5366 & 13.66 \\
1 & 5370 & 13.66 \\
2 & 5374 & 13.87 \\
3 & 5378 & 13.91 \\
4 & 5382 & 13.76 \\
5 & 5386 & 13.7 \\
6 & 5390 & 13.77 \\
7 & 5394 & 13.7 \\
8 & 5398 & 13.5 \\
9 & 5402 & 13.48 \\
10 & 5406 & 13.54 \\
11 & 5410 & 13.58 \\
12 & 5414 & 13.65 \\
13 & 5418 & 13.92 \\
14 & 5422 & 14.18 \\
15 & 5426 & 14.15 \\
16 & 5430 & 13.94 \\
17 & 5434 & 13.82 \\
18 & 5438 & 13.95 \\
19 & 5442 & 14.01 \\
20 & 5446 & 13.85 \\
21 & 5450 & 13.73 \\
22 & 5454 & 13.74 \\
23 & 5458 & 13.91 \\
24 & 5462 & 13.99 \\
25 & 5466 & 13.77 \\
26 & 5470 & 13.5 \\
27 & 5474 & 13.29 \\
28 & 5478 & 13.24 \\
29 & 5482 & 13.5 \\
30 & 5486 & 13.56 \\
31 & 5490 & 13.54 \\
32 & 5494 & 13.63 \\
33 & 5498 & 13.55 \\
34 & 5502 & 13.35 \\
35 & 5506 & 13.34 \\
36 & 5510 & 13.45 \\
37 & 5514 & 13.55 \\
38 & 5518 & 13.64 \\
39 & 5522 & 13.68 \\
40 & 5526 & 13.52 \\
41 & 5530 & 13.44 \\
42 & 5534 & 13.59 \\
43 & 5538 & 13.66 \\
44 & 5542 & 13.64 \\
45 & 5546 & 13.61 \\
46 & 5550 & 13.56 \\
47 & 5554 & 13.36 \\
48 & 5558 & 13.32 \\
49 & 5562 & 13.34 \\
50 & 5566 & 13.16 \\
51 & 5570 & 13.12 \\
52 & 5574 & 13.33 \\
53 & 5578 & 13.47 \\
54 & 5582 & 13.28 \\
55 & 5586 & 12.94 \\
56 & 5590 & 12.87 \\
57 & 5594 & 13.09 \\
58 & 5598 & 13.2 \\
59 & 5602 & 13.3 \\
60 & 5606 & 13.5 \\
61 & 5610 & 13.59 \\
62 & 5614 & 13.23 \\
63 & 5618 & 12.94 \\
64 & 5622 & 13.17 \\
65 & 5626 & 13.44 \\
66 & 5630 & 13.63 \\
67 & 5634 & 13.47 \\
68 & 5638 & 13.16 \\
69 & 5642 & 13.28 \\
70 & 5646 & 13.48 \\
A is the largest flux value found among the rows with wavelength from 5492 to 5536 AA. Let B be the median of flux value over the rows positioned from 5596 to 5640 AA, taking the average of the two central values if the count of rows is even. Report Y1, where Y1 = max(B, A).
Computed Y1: 13.7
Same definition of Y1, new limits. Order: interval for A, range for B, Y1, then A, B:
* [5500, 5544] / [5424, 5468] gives 13.9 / 13.68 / 13.9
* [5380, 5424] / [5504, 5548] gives 14.2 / 14.18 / 13.6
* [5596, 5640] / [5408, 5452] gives 13.9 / 13.63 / 13.9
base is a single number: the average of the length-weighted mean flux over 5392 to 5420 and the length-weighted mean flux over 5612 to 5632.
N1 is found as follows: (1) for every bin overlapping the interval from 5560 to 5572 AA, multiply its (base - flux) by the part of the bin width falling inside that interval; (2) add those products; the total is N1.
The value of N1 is 3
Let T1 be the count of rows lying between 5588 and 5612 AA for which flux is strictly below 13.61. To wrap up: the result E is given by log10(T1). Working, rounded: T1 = 6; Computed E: 0.78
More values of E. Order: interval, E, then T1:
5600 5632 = 0.85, 7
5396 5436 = 0.60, 4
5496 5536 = 0.90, 8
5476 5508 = 0.85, 7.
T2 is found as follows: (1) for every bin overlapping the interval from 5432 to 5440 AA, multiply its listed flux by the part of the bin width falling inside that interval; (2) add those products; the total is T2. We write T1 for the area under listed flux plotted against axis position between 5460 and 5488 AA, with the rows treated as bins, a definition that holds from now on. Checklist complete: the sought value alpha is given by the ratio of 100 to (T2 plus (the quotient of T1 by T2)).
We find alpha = 0.87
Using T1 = 379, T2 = 111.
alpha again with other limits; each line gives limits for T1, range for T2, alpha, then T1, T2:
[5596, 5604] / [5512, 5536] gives 0.31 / 106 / 326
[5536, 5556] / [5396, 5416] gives 0.37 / 271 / 271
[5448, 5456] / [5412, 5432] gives 0.36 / 110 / 279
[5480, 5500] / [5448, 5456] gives 0.89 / 271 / 110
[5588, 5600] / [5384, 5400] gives 0.46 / 157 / 219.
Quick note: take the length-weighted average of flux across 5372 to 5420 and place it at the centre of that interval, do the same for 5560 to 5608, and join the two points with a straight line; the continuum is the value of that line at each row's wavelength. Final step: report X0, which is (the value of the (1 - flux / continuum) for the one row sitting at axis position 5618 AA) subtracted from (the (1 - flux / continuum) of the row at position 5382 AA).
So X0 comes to -0.016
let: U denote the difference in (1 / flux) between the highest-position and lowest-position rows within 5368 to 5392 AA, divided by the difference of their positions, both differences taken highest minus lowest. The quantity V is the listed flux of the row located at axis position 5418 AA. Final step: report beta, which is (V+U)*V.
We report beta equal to 194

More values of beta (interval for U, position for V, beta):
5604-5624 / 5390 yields 190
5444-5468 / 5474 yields 177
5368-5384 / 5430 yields 194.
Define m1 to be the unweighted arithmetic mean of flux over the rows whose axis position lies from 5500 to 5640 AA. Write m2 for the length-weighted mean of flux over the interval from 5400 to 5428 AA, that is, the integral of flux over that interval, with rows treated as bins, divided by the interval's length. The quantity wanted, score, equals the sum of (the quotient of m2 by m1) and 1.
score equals 2.03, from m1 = 13.4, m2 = 13.8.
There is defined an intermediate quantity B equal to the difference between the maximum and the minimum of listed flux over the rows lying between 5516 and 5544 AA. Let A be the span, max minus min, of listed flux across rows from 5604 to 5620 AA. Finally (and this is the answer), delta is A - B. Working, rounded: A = 0.65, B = 0.240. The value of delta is 0.4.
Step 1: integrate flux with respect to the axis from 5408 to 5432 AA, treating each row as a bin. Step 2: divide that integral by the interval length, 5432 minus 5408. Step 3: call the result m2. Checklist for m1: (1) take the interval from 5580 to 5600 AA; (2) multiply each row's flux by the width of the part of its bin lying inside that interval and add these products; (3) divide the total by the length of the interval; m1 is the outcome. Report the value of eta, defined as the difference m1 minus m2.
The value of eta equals -0.83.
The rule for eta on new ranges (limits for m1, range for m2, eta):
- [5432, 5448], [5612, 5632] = 0.63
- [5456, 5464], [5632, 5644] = 0.65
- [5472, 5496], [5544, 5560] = 0.00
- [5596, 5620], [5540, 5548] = -0.33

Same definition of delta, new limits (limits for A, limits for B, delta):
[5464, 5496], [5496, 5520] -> 0.2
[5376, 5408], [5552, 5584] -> 0.1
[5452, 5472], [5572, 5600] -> -0.1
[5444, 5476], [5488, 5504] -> 0.4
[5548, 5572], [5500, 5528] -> 0.1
